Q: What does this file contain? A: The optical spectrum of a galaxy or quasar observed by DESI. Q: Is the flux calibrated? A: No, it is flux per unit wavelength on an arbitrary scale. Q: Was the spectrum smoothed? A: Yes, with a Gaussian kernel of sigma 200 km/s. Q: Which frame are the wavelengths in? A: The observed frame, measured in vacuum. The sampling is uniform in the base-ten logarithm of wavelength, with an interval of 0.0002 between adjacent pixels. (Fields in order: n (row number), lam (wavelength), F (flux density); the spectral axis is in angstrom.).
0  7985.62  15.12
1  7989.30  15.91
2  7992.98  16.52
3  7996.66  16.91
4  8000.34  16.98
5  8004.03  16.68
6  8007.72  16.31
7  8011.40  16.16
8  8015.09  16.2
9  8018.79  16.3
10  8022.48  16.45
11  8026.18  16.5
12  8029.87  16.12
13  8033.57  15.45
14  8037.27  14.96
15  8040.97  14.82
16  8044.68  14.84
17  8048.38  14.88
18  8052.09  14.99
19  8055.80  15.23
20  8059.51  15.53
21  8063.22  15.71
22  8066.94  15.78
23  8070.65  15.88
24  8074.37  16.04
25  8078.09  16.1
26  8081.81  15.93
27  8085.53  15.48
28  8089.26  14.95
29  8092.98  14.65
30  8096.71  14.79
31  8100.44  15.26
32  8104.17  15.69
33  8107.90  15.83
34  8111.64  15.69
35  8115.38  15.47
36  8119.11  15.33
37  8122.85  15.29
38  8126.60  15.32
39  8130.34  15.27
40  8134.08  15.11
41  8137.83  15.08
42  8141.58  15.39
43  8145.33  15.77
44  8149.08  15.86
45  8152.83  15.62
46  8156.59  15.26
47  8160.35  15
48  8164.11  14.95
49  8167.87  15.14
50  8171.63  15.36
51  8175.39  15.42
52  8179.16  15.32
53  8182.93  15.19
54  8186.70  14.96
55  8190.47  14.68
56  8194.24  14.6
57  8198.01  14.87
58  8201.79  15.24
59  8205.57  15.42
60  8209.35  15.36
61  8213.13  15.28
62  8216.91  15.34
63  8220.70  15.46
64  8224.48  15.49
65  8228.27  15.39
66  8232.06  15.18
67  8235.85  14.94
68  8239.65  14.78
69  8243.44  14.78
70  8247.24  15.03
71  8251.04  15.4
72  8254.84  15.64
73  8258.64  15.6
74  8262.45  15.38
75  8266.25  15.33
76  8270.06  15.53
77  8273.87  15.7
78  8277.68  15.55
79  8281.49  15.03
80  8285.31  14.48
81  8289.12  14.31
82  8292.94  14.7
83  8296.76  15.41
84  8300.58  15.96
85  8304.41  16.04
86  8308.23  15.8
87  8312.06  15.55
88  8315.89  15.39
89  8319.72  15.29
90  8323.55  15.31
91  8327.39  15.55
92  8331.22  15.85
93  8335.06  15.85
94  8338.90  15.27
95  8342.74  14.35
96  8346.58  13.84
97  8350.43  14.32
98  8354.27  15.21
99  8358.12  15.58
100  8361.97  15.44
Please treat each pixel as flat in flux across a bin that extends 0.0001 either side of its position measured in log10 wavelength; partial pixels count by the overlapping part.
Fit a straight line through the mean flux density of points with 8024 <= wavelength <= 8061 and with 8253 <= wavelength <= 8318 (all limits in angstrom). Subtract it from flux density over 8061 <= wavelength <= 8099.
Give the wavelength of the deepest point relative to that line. 8092.98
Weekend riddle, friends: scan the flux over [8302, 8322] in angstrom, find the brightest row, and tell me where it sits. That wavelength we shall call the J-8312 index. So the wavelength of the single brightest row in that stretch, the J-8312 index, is 8304.41 angstrom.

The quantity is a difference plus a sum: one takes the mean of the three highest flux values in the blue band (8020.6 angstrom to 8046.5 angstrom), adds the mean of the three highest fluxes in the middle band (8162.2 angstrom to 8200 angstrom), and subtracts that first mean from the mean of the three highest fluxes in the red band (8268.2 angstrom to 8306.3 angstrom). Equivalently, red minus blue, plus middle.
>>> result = 14.9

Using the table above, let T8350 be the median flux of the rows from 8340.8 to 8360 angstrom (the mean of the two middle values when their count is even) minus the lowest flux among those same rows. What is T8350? 0.5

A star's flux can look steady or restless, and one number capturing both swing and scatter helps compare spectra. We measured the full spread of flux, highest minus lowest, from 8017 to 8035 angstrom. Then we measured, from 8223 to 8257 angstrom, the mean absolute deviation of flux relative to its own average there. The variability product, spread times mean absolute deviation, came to 0.279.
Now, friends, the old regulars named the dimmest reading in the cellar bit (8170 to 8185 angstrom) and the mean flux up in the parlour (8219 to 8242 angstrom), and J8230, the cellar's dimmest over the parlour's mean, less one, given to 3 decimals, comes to -0.001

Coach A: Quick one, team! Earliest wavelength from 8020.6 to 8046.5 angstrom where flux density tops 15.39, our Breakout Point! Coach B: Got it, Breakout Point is 8022.48 angstrom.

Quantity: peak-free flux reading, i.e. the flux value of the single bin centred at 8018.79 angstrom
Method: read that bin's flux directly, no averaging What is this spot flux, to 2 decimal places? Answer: 16.30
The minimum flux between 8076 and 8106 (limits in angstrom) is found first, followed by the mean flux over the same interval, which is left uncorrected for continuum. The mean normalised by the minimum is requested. 1.05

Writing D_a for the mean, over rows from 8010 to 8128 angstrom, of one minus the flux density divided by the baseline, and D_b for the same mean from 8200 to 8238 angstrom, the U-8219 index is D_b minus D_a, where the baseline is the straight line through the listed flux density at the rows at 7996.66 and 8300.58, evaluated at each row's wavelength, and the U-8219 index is -0.012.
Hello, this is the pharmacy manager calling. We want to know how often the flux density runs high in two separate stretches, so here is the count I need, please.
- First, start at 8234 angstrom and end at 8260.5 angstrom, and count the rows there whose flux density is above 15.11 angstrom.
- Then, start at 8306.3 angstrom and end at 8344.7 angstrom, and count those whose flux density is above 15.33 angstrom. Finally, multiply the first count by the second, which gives 18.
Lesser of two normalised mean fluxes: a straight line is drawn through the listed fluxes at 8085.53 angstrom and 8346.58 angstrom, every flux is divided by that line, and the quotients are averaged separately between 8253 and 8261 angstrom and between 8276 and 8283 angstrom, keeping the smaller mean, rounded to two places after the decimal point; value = 1.07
